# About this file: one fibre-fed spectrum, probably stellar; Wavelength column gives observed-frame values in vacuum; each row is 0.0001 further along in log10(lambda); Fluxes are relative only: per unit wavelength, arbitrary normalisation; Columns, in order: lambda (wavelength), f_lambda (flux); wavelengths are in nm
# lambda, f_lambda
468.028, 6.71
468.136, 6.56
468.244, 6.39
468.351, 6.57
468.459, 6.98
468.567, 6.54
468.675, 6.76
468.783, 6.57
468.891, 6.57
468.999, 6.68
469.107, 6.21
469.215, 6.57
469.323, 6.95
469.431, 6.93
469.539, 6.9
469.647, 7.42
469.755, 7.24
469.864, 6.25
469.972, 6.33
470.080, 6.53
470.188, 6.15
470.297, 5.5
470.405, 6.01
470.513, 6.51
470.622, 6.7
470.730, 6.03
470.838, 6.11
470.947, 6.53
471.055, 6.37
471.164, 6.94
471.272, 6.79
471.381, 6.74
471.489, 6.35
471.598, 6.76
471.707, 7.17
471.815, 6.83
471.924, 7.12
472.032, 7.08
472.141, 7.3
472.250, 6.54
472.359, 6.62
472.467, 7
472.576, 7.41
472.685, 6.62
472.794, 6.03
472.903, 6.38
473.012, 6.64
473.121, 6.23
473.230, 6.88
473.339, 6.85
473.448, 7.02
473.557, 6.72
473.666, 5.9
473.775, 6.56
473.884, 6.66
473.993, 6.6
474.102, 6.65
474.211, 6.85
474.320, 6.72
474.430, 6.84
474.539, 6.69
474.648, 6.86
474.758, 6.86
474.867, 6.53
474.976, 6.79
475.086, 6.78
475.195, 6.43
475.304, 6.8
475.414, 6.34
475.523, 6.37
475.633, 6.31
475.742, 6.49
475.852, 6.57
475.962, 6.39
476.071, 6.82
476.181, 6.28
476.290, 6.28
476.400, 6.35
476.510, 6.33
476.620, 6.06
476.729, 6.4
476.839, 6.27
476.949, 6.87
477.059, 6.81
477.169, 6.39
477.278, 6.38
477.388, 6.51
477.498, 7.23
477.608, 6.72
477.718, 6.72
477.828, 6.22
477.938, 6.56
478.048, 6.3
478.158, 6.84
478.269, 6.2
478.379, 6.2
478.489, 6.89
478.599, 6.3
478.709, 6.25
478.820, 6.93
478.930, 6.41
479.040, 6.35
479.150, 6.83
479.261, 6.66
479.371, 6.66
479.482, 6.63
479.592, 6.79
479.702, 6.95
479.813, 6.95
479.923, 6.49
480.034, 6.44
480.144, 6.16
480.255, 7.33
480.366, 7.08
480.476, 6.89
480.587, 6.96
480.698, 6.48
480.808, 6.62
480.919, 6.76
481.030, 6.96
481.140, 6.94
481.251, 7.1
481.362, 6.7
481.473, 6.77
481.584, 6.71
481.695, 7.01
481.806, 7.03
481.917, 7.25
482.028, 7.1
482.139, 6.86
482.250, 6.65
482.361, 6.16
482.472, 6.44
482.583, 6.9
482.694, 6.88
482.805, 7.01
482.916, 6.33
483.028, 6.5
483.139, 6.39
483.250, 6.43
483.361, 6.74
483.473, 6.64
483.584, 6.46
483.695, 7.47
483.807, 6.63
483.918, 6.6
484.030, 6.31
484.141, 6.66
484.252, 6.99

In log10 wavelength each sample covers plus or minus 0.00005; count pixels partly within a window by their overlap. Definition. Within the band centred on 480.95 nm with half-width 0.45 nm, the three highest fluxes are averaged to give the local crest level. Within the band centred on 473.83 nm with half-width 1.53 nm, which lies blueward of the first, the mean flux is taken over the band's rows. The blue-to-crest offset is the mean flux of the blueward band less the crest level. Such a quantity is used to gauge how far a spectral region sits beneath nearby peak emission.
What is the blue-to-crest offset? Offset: -0.33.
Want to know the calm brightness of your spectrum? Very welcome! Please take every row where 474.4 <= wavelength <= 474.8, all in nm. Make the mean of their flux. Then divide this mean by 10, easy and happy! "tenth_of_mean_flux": 0.681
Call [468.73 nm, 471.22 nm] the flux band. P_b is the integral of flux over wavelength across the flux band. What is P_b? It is 16.2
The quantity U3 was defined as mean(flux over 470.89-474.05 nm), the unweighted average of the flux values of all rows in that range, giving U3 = 6.71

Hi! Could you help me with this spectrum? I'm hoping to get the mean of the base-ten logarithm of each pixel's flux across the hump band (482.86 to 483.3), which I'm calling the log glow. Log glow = 0.807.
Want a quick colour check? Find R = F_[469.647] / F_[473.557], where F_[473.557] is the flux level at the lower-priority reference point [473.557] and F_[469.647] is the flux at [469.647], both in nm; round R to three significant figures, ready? 1.10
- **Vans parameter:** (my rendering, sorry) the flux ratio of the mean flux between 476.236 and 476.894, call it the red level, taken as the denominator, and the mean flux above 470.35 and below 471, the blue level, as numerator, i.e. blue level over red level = 1.01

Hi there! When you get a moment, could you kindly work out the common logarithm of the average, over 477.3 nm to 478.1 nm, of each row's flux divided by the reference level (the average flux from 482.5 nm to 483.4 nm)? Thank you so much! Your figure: -0.003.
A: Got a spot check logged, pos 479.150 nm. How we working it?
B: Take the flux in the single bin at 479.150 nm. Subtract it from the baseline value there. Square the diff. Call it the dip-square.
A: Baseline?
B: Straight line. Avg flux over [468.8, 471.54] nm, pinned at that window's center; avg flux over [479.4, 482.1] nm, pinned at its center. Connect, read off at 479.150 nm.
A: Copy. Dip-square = 0.002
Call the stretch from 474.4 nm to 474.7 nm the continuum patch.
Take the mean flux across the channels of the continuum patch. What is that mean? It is 6.80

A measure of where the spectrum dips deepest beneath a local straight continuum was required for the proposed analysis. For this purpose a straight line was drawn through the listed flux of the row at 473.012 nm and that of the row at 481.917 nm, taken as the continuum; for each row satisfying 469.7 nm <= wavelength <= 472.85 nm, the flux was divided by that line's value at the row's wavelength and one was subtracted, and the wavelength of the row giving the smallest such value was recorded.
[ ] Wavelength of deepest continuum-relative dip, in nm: 470.297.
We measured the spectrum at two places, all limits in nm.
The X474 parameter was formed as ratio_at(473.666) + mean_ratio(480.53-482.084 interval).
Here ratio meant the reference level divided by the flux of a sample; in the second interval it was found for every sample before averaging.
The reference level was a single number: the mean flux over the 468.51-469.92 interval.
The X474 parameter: 2.12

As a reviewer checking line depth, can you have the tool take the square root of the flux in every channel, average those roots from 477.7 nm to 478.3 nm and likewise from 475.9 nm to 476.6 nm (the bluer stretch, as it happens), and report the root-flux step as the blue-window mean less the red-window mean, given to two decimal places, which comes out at -0.01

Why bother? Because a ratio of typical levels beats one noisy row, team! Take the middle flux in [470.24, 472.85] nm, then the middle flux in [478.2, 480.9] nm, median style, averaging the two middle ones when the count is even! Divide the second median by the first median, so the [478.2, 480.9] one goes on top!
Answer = 1.00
